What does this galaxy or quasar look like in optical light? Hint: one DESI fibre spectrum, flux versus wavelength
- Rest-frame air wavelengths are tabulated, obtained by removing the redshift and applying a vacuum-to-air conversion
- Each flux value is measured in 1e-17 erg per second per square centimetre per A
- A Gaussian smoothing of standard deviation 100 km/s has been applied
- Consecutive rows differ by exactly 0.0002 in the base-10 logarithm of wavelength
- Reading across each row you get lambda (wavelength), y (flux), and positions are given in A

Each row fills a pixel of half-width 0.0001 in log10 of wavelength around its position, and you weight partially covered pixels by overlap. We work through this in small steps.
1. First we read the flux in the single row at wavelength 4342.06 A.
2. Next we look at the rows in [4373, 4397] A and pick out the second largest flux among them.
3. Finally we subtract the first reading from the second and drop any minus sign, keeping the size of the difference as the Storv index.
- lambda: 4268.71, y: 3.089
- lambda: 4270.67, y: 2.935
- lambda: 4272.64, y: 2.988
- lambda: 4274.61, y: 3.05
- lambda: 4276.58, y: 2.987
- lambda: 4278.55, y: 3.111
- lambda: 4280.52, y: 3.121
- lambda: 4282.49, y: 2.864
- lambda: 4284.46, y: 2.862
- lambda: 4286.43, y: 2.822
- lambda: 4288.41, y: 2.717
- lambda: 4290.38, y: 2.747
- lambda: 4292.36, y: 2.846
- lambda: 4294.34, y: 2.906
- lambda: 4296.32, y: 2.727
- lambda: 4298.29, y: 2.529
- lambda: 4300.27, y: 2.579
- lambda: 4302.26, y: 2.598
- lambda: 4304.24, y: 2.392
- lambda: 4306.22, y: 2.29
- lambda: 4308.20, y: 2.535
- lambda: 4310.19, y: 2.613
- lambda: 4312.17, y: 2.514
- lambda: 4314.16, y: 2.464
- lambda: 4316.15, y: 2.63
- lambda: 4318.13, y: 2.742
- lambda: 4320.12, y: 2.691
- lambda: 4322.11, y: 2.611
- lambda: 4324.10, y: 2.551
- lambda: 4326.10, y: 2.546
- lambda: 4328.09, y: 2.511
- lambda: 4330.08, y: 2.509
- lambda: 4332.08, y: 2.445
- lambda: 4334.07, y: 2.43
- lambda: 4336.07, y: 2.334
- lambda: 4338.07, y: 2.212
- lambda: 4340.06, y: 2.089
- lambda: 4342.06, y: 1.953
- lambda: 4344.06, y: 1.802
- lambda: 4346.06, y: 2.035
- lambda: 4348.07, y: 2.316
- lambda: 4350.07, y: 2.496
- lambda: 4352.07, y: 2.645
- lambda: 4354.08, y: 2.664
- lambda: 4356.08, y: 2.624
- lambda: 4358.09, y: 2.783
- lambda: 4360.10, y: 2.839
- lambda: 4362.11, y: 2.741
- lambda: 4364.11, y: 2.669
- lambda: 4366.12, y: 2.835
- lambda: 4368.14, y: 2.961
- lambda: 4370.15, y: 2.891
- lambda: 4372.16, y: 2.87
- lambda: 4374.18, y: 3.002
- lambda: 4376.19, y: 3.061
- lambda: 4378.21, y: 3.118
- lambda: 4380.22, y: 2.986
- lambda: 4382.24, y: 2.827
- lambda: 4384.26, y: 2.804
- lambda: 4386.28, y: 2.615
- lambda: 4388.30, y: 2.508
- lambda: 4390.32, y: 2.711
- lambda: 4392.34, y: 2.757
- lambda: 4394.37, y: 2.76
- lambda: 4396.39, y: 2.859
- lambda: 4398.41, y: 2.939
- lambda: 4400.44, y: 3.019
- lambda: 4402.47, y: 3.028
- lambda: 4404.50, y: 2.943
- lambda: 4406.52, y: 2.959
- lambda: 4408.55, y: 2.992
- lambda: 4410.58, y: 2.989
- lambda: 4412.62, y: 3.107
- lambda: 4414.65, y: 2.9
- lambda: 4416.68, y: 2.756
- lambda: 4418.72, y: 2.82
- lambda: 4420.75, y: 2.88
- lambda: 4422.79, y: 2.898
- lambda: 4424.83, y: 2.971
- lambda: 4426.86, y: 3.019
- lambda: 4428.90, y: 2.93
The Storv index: 1.1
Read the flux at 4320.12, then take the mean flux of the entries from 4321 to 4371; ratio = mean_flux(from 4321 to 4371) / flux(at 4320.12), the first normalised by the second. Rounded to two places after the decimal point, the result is 0.93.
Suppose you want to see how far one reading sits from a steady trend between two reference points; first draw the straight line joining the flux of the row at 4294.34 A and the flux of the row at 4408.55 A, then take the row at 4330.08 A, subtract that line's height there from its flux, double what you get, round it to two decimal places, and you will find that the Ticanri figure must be -0.85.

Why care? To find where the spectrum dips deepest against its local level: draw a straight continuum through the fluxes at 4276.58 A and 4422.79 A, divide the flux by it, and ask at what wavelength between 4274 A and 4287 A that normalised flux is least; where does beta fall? 4286.43 A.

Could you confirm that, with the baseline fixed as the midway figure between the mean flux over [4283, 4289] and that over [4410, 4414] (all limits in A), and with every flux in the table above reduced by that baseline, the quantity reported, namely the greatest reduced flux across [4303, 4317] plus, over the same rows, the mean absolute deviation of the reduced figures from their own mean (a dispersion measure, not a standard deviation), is -0.20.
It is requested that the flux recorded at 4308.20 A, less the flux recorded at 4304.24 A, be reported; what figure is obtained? 0.14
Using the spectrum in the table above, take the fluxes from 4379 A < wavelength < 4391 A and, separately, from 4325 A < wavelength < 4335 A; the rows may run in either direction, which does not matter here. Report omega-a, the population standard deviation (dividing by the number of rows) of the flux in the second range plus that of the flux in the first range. 0.20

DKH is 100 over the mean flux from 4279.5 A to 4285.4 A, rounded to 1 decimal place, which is 33.9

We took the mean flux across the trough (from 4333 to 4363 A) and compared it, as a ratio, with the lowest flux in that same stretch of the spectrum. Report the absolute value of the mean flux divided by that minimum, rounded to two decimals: 1.33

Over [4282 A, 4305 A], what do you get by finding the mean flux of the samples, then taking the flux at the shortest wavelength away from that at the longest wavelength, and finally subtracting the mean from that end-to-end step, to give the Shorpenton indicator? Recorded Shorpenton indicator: -3.2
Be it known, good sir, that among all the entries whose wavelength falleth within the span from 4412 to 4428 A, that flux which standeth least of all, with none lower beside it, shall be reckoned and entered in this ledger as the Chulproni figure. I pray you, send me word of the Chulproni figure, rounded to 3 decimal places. 2.756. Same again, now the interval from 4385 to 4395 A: 2.508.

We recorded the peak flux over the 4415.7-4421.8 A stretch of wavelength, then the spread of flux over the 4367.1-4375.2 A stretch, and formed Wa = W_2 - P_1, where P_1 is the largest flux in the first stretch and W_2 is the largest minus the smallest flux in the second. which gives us -2.75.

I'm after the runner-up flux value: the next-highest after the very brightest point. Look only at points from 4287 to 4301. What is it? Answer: 2.846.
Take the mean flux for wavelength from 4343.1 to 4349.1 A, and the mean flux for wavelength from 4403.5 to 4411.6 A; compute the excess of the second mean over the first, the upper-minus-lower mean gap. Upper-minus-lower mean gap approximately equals 0.9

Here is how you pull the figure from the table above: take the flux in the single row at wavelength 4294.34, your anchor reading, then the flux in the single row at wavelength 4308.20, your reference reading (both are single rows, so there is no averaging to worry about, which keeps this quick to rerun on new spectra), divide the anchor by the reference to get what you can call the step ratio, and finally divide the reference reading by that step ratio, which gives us 2.2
